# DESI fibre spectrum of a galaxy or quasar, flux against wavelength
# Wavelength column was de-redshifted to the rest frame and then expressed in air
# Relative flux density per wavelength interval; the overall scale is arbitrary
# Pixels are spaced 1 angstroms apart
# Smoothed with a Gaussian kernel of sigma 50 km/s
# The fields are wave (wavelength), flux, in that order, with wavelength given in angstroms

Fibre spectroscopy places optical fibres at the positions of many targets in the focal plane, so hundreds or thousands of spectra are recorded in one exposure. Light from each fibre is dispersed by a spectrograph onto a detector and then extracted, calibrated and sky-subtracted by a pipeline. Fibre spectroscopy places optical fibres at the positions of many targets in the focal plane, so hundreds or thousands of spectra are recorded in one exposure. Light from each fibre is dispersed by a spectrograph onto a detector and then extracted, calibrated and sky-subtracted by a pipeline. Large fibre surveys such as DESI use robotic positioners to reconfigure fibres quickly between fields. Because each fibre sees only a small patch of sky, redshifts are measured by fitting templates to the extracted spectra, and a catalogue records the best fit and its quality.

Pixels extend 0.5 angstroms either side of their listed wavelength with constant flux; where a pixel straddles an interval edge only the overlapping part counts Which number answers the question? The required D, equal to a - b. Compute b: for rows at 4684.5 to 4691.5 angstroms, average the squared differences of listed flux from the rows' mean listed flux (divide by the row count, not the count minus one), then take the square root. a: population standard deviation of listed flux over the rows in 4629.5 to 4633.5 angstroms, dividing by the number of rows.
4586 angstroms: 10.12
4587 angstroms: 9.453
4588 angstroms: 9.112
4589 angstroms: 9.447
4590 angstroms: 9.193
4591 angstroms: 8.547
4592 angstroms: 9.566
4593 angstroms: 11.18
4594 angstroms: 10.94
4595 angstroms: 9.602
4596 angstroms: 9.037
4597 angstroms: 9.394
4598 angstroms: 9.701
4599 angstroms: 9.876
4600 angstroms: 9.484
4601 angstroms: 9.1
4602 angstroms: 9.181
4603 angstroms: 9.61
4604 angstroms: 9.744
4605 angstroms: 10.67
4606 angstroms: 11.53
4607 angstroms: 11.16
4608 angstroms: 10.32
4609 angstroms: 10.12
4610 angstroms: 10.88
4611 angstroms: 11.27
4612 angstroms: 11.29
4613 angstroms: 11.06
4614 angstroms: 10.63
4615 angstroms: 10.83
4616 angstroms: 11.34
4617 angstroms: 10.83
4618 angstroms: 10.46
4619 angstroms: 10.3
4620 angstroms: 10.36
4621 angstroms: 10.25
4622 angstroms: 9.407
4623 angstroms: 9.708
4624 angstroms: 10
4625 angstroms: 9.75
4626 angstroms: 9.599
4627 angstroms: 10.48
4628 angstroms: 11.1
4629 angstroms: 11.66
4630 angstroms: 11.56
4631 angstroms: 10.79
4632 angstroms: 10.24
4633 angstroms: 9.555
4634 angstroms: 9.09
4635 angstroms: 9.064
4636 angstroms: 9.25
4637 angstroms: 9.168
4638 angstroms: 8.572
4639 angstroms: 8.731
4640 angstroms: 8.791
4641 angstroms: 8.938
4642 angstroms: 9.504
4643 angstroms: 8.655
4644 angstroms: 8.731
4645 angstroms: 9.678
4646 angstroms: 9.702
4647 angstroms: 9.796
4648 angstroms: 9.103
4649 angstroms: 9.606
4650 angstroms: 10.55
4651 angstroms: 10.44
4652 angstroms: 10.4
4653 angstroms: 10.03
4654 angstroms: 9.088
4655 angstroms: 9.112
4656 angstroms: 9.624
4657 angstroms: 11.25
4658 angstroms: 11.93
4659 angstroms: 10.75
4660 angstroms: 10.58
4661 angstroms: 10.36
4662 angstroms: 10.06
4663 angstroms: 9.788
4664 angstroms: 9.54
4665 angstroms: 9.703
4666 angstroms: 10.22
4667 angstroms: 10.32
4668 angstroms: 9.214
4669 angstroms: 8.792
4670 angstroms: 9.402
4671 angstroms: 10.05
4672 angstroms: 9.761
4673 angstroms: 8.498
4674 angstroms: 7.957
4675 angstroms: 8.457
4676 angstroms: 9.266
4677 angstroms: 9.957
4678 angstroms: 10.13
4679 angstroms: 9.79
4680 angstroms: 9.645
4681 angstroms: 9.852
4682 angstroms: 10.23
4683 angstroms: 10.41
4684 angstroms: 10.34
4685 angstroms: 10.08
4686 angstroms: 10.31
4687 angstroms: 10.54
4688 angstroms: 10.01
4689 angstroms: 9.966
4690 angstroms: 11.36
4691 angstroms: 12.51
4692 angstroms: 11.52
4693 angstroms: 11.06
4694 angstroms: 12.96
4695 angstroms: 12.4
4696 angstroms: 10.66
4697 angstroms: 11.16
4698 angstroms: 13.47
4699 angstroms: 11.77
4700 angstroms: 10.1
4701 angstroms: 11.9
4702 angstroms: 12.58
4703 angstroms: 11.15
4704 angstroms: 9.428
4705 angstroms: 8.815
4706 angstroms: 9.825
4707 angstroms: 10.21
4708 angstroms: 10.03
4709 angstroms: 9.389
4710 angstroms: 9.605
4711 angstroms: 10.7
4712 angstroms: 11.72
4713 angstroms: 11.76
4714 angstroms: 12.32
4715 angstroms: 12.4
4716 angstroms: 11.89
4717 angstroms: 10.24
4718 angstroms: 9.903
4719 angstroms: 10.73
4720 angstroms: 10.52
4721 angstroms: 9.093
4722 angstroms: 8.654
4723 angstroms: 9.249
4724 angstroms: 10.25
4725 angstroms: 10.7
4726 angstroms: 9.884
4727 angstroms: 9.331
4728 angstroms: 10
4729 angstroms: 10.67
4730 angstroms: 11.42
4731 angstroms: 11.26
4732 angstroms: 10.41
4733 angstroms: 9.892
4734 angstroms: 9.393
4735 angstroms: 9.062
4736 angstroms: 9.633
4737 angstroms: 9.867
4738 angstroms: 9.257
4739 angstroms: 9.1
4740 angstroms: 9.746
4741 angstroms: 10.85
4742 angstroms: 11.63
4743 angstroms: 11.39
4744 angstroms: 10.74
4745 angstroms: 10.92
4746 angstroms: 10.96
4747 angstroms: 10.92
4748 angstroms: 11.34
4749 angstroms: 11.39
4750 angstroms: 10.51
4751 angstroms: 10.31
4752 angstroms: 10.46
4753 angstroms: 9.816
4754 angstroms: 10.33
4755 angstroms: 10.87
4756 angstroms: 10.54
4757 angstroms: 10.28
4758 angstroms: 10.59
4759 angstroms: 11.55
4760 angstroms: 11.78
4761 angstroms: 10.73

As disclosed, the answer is -0.13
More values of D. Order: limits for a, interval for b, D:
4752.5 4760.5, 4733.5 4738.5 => 0.33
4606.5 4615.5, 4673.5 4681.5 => -0.34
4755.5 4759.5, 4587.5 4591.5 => 0.15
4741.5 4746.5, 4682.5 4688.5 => 0.15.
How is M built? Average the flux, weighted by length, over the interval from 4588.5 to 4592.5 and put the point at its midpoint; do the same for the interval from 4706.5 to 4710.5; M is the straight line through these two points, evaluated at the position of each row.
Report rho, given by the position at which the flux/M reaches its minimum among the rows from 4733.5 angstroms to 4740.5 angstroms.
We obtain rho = 4735 angstroms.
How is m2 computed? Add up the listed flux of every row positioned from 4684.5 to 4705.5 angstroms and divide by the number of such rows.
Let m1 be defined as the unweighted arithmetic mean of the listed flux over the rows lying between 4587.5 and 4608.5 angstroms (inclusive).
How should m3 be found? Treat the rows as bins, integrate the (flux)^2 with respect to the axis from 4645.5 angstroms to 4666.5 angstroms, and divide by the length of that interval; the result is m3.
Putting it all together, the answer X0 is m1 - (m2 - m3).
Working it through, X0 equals 101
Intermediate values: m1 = 9.8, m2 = 11.13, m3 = 102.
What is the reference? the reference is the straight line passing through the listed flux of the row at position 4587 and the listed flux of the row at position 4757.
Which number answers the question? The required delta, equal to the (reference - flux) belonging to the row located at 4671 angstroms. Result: -0.19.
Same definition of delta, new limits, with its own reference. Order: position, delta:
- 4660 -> -0.77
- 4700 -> -0.10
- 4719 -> -0.63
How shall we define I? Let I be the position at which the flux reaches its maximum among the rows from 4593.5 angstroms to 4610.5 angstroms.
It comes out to 4606 angstroms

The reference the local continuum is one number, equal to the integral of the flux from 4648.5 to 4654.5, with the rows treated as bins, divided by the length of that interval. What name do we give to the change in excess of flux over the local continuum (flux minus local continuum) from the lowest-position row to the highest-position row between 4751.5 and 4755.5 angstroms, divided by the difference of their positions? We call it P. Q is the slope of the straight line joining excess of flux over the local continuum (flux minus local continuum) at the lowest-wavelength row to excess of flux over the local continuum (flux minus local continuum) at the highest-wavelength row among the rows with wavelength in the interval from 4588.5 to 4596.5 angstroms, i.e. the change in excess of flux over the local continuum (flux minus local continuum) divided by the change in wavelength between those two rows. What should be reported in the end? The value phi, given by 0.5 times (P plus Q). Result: 0.04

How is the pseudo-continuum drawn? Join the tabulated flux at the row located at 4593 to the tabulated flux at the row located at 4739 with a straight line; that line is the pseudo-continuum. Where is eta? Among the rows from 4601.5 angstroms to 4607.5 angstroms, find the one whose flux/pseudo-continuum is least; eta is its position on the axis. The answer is 4602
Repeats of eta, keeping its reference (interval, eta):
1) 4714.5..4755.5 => 4722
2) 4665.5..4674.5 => 4674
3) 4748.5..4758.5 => 4753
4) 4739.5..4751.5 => 4740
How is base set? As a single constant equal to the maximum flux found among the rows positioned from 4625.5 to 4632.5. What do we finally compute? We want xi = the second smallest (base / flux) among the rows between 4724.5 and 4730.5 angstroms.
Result 1.09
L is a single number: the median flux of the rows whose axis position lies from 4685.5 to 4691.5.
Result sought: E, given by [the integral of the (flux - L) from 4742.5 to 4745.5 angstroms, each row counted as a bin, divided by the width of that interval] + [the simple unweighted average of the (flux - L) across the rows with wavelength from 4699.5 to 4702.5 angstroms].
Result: 1.7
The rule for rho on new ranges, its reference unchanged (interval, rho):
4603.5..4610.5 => 4604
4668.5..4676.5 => 4674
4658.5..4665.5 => 4664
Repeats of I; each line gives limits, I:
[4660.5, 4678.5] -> 4661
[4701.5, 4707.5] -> 4702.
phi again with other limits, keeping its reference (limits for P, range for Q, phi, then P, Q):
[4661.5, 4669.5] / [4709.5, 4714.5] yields 0.25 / -0.2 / 0.7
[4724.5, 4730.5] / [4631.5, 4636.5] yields -0.05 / 0.1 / -0.2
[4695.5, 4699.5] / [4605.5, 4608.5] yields -0.12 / 0.4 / -0.6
